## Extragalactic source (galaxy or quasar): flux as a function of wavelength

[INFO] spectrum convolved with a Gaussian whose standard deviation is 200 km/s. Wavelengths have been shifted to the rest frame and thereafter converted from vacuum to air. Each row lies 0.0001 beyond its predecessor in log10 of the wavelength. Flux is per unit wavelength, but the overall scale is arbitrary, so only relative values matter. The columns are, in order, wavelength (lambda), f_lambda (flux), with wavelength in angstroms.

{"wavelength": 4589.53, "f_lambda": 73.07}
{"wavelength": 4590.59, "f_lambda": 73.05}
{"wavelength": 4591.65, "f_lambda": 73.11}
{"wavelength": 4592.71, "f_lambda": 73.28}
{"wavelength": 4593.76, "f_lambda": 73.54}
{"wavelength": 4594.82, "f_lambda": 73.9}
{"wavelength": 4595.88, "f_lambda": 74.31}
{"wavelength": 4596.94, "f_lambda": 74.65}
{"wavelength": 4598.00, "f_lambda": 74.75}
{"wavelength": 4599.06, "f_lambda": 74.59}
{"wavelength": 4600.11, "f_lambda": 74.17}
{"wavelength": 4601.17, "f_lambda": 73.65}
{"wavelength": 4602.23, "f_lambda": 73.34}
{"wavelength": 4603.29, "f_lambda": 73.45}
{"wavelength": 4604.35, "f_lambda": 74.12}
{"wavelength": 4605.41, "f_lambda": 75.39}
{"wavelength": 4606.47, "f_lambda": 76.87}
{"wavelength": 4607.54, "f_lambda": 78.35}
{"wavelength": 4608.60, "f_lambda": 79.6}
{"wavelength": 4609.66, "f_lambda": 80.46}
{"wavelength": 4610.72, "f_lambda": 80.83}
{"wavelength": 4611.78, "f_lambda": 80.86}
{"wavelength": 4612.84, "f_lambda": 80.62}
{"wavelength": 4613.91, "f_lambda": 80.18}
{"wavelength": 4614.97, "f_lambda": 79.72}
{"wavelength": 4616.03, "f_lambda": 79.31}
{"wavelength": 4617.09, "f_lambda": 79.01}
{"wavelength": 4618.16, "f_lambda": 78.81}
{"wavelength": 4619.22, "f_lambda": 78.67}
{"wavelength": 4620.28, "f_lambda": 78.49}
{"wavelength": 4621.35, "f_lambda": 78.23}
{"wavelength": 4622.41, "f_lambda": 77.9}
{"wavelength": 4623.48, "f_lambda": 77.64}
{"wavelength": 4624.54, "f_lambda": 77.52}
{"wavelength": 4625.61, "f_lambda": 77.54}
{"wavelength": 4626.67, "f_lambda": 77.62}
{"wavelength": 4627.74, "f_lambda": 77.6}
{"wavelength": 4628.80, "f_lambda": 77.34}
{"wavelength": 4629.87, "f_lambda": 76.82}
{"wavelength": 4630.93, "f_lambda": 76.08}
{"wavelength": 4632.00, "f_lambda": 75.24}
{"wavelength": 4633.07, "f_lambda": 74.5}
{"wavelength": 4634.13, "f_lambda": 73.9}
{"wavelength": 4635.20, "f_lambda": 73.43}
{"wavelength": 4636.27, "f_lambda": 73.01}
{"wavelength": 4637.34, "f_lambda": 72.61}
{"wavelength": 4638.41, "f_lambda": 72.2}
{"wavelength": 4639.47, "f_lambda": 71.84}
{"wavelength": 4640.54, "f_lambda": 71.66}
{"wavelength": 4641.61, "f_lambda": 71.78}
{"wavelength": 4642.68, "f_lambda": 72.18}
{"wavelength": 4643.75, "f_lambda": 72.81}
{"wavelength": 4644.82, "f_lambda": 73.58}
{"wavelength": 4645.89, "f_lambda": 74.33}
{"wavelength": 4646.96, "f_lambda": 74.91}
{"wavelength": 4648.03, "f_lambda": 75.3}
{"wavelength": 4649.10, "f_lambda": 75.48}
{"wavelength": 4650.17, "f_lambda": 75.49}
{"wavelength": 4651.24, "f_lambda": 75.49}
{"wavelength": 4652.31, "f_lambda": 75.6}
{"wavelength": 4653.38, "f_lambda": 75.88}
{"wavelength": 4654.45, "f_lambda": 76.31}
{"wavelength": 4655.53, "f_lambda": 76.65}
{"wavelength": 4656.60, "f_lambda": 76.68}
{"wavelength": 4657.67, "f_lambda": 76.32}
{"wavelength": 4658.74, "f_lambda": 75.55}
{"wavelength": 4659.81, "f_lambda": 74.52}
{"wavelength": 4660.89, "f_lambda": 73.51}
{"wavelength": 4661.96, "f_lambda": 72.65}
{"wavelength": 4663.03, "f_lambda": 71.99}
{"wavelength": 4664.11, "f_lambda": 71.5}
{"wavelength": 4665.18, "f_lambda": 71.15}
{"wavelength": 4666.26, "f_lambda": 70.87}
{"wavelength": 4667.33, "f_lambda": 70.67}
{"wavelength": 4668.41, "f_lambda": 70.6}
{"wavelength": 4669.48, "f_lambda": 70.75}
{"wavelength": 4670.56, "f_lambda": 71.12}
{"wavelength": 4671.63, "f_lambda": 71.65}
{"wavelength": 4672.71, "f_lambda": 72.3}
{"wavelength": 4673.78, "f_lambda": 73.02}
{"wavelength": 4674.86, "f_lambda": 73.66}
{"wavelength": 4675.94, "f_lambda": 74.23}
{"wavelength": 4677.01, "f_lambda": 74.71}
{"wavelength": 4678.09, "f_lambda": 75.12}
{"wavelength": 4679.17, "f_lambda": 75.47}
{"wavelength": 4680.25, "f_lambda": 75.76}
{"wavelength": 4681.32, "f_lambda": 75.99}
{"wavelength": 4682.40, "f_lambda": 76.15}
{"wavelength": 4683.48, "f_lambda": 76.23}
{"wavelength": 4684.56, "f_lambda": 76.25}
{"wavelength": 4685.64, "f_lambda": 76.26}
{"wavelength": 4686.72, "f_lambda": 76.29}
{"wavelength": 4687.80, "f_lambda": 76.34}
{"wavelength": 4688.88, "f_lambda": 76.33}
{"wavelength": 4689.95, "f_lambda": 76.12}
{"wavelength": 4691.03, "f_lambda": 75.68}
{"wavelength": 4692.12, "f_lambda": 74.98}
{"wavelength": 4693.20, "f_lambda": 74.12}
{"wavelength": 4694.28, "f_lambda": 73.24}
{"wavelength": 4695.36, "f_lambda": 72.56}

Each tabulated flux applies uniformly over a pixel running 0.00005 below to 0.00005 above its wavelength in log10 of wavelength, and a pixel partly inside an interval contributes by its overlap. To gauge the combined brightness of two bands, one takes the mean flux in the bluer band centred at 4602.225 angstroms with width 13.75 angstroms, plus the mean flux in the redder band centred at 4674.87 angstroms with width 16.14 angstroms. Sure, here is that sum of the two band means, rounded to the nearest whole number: 149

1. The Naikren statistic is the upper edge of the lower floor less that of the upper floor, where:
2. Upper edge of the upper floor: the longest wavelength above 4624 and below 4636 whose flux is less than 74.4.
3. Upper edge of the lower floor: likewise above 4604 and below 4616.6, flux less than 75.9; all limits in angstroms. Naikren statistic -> -29.8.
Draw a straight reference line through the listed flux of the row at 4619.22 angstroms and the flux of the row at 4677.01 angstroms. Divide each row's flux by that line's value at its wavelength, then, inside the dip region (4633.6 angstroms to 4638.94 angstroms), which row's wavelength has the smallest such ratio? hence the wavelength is 4638.41 angstroms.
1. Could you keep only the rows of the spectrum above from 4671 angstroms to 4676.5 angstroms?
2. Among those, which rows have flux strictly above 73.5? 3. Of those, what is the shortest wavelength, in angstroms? 4674.86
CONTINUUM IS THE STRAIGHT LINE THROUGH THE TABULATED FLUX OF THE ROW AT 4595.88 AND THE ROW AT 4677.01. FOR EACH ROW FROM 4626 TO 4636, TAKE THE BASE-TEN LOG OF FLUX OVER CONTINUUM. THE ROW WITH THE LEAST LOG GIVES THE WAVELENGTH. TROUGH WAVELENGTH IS 4635.20 angstroms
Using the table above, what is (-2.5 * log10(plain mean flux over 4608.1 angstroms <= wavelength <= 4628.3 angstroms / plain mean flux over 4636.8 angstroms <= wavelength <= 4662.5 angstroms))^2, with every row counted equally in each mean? 0.0044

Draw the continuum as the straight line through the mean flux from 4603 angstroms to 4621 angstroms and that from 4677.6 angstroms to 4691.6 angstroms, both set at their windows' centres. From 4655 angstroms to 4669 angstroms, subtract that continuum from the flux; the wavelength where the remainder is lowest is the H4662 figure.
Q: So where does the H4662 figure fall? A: 4668.41 angstroms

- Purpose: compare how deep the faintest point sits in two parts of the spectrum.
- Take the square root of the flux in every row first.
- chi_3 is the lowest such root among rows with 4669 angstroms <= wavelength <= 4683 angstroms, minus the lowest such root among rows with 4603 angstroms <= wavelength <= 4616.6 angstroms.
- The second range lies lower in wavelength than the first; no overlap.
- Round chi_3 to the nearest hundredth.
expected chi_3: -0.16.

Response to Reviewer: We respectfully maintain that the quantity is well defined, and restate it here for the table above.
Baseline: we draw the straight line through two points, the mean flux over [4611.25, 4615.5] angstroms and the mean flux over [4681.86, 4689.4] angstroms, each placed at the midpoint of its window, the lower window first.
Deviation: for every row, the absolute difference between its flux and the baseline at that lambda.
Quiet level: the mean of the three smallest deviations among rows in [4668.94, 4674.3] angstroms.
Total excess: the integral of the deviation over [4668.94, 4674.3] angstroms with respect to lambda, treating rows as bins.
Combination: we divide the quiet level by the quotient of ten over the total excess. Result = 13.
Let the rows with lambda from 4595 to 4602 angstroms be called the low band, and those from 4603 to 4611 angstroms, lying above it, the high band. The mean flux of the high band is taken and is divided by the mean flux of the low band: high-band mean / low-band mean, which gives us 1.04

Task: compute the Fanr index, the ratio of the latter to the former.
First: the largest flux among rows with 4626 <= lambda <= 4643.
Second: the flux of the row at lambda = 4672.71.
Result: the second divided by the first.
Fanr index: 0.93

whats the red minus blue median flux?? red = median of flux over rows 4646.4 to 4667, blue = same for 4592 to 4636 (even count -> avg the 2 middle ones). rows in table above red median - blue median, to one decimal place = -1.9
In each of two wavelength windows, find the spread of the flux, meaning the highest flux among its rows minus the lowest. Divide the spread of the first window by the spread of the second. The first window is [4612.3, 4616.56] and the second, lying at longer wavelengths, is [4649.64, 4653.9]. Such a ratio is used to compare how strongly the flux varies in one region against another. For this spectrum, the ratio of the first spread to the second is 3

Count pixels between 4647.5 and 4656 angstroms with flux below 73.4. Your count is 0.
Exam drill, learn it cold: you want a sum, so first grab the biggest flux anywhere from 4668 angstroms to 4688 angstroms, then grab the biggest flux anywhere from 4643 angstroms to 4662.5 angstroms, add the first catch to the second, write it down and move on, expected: 153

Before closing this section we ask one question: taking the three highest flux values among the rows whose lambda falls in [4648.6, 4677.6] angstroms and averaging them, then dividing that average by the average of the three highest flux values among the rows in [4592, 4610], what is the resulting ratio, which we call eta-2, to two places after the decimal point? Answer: 0.96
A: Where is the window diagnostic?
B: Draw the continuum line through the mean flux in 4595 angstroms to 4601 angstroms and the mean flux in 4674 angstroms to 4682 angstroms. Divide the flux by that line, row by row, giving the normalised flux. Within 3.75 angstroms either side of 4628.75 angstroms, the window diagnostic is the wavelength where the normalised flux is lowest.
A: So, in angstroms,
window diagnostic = 4632.00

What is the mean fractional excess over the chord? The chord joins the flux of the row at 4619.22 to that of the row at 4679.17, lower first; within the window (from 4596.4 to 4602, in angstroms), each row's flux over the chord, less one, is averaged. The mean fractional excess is -0.07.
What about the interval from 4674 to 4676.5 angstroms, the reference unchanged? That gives -0.02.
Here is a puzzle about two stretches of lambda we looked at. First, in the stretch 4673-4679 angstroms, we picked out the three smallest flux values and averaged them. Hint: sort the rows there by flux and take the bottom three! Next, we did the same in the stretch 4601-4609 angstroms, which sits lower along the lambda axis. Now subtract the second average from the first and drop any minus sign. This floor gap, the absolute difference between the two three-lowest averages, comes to 0.2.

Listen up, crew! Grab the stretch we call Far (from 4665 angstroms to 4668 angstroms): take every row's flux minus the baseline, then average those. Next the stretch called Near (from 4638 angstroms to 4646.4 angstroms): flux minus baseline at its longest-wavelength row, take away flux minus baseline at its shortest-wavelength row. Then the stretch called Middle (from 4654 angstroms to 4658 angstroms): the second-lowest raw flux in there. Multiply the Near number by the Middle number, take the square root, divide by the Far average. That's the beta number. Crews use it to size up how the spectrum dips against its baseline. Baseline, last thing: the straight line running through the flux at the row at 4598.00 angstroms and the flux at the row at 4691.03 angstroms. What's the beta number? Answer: -3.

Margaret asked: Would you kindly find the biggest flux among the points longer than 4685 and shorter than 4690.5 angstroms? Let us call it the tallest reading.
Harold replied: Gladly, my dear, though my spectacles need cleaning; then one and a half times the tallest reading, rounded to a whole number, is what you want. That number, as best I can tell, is 115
